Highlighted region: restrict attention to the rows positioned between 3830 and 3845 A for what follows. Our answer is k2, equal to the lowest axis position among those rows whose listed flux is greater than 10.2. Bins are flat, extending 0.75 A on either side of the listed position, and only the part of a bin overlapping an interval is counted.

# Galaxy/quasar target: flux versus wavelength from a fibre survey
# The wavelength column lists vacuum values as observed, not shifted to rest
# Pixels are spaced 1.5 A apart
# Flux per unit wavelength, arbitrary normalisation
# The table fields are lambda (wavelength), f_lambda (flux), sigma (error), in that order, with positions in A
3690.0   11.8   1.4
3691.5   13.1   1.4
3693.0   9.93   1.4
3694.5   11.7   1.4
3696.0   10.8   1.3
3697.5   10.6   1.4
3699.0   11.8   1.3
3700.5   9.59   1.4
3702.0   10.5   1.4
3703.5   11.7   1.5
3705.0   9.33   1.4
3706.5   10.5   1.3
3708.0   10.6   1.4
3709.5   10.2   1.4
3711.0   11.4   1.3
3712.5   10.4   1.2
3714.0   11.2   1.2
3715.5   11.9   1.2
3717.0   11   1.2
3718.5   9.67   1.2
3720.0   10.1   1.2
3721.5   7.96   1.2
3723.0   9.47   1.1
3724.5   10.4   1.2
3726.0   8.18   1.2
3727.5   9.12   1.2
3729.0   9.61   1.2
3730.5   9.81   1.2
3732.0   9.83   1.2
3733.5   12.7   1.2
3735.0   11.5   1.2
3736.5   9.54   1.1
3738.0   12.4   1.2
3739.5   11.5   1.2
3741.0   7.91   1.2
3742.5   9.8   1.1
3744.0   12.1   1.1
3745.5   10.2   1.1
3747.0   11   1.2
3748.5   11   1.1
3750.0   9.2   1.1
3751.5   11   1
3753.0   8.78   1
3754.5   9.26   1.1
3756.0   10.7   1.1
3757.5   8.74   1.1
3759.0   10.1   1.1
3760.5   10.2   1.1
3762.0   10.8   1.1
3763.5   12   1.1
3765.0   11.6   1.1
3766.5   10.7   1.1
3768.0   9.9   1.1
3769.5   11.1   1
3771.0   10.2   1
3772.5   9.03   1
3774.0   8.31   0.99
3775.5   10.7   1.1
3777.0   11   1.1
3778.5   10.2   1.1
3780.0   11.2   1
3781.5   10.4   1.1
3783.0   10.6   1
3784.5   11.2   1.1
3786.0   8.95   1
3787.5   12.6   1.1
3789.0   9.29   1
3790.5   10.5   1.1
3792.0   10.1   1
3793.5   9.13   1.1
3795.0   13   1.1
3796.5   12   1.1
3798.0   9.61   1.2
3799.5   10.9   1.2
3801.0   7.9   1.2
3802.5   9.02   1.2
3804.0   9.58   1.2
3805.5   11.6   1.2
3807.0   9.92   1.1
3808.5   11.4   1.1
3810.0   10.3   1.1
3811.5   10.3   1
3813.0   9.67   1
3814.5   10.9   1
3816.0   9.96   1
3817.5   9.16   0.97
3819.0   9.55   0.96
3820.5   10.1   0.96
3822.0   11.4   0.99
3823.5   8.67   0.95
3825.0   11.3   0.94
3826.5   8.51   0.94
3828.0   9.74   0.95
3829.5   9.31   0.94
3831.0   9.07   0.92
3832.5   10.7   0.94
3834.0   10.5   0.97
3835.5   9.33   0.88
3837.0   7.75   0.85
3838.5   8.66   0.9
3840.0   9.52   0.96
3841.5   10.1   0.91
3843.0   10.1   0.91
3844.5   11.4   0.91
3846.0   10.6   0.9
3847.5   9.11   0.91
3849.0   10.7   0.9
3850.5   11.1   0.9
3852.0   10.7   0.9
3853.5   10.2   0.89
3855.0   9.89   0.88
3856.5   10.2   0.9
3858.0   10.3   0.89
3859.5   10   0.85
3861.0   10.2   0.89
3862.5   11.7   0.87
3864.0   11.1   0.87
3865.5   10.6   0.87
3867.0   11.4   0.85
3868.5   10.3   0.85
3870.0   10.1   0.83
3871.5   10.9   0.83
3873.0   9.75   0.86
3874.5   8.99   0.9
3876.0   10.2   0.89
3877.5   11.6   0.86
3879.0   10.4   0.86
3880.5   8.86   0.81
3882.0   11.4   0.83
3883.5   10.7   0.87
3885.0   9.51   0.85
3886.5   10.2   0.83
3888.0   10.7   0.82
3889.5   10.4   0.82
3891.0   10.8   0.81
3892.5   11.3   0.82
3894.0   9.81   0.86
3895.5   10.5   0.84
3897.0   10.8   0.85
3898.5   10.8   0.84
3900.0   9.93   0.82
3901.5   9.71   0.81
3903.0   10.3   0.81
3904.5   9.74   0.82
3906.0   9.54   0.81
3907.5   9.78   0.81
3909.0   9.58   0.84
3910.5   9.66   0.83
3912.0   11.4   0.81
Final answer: 3832.5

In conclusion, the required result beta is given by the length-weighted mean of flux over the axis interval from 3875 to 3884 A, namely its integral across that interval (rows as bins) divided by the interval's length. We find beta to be 10.5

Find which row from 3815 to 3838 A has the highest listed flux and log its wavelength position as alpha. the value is 3822.0 A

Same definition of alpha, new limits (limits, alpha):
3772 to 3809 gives 3795.0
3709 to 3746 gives 3733.5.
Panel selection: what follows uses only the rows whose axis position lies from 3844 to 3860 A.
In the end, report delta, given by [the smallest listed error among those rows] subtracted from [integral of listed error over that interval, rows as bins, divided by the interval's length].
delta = 0.04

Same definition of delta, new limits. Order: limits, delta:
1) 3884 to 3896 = 0.02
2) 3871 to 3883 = 0.05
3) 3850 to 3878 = 0.04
